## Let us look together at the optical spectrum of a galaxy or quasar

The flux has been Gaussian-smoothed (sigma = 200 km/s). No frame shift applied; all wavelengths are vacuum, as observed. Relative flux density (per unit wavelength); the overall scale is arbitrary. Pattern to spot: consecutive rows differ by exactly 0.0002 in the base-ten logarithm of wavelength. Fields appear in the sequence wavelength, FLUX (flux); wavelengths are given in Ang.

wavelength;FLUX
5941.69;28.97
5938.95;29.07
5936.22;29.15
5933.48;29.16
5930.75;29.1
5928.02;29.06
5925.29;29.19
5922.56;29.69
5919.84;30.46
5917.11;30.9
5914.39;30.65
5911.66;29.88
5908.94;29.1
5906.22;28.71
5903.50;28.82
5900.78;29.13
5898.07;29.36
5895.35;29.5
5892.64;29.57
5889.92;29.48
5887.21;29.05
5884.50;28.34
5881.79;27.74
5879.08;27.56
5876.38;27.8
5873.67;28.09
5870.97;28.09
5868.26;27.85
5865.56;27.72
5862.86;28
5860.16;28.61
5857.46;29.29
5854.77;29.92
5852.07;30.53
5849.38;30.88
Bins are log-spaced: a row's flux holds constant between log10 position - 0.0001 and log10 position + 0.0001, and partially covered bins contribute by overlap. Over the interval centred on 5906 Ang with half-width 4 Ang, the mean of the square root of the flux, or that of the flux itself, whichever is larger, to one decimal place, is 28.9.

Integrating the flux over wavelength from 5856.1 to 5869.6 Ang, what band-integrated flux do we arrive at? 382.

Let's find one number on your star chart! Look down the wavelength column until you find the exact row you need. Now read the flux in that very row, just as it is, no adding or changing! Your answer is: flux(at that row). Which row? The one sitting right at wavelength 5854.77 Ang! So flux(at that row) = 29.92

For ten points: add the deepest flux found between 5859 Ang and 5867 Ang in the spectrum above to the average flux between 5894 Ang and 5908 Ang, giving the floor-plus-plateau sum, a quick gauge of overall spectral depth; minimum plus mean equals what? 56.8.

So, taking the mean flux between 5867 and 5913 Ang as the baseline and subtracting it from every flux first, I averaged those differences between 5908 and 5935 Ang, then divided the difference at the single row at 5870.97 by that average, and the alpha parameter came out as -0.61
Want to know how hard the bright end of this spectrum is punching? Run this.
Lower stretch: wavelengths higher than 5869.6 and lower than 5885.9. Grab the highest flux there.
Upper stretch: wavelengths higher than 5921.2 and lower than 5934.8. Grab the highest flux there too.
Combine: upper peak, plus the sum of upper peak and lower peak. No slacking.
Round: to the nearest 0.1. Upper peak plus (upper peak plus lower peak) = 87.7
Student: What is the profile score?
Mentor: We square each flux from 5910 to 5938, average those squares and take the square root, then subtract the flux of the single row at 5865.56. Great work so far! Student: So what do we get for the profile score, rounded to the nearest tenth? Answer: 2.0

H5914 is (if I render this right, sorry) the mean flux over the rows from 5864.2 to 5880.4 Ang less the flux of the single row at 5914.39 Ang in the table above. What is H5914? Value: -2.8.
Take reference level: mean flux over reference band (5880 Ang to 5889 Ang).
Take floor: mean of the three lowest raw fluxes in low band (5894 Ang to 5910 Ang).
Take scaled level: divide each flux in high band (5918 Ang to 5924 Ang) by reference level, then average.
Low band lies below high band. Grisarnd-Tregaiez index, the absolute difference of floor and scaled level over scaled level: 26.2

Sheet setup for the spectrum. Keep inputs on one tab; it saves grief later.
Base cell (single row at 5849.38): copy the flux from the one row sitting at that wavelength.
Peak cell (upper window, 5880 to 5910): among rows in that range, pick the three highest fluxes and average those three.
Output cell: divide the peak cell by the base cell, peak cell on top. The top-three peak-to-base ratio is 0.956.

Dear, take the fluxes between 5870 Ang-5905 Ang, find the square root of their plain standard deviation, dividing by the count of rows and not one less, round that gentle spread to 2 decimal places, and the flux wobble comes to 0.85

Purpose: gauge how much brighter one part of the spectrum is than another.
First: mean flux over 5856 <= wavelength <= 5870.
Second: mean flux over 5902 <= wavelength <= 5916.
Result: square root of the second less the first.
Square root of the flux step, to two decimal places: 1.07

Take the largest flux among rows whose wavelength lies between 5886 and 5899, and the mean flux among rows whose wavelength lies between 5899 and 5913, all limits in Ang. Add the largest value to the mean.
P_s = 58.7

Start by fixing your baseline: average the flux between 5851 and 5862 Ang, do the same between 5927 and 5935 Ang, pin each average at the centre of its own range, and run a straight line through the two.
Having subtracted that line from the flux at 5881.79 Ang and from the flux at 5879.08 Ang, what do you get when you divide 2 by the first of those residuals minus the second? 10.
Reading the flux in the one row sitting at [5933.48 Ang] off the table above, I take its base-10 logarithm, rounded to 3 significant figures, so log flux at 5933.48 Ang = 1.46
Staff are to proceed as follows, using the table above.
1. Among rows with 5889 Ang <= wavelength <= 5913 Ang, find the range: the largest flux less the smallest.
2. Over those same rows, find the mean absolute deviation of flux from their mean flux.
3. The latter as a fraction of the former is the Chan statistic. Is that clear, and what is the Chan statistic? 0.261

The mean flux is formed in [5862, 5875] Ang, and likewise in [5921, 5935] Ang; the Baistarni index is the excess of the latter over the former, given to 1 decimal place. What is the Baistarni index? 1.3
